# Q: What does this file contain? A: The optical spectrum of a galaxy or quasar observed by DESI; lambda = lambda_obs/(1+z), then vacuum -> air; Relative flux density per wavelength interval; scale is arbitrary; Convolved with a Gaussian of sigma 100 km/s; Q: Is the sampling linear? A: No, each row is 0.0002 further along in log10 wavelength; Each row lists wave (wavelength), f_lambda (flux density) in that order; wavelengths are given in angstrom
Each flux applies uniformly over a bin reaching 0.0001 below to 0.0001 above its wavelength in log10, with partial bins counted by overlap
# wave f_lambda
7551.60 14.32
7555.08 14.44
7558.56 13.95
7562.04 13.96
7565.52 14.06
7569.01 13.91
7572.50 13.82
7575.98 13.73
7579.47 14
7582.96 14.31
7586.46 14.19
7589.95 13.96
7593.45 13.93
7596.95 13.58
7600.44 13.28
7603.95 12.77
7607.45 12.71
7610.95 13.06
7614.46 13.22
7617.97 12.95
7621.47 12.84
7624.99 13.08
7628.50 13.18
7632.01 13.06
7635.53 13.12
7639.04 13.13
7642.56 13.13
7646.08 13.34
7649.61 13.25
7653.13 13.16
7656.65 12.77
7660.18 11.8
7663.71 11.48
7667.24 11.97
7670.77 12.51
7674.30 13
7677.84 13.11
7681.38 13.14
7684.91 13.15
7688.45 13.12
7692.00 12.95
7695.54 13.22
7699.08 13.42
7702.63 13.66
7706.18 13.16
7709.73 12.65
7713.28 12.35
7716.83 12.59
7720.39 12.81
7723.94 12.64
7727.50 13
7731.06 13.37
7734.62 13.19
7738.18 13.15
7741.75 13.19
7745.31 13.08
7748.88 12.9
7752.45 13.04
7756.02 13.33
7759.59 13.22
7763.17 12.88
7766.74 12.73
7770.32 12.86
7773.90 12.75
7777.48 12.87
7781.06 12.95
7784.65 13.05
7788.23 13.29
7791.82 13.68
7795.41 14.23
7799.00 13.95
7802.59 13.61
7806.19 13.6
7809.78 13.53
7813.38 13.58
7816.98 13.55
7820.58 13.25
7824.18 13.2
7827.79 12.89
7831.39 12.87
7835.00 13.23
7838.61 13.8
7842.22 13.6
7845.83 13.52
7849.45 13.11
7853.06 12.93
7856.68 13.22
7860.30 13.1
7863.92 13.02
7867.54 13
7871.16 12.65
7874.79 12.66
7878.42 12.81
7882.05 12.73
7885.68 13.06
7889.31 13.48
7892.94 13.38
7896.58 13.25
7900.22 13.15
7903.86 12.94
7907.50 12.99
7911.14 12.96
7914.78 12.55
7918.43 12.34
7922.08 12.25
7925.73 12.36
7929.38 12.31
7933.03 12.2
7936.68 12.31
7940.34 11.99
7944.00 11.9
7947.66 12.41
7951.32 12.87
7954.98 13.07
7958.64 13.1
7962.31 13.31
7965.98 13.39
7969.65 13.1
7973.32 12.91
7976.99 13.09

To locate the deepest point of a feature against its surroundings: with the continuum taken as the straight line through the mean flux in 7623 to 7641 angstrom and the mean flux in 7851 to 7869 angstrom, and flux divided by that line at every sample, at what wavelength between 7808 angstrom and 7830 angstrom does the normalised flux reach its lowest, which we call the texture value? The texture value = 7827.79 angstrom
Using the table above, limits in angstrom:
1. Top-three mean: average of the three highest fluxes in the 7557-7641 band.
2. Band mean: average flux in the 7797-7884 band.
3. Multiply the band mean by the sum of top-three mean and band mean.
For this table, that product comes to 363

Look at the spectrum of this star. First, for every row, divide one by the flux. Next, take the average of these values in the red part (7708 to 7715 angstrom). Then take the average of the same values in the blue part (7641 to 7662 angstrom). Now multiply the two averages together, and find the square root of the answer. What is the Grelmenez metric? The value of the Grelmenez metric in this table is 0.0788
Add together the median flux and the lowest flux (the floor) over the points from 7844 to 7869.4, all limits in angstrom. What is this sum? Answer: 26.0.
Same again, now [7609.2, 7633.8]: 25.9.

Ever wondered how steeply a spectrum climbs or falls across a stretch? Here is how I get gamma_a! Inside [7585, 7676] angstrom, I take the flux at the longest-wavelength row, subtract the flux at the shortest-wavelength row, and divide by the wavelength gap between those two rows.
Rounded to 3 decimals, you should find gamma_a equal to -0.014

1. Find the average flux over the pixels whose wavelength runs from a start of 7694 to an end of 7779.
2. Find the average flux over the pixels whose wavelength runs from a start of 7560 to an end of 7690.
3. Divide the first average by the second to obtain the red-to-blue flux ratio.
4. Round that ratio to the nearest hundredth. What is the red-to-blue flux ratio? 0.98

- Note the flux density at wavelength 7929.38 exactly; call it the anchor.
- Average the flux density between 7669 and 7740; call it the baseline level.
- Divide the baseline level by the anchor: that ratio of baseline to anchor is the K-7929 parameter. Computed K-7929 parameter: 1.06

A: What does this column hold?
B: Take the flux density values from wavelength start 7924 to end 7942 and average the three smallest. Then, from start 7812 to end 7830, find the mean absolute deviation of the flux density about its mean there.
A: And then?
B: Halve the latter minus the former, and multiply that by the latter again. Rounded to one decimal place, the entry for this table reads -1.3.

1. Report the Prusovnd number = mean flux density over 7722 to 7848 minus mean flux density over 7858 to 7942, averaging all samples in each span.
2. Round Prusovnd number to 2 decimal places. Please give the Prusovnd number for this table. 0.48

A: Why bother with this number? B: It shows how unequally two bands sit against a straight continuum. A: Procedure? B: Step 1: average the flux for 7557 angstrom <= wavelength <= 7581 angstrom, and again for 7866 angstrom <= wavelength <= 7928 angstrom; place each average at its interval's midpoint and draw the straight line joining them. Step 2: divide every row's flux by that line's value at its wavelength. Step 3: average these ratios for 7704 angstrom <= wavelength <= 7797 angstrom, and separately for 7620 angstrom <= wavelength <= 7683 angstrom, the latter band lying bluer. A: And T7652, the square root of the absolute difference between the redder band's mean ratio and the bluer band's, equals 0.195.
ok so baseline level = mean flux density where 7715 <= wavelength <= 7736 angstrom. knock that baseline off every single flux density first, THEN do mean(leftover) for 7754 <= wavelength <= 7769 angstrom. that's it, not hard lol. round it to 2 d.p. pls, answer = 0.11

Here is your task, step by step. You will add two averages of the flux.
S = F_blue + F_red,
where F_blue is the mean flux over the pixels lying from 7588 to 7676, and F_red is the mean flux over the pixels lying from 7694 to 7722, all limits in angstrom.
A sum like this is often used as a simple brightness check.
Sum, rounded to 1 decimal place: 26.0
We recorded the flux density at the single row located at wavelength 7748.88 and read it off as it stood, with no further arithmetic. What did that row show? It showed 12.9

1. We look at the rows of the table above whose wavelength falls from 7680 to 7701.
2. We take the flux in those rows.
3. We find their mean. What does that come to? 13.2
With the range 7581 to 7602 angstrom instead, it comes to 13.9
